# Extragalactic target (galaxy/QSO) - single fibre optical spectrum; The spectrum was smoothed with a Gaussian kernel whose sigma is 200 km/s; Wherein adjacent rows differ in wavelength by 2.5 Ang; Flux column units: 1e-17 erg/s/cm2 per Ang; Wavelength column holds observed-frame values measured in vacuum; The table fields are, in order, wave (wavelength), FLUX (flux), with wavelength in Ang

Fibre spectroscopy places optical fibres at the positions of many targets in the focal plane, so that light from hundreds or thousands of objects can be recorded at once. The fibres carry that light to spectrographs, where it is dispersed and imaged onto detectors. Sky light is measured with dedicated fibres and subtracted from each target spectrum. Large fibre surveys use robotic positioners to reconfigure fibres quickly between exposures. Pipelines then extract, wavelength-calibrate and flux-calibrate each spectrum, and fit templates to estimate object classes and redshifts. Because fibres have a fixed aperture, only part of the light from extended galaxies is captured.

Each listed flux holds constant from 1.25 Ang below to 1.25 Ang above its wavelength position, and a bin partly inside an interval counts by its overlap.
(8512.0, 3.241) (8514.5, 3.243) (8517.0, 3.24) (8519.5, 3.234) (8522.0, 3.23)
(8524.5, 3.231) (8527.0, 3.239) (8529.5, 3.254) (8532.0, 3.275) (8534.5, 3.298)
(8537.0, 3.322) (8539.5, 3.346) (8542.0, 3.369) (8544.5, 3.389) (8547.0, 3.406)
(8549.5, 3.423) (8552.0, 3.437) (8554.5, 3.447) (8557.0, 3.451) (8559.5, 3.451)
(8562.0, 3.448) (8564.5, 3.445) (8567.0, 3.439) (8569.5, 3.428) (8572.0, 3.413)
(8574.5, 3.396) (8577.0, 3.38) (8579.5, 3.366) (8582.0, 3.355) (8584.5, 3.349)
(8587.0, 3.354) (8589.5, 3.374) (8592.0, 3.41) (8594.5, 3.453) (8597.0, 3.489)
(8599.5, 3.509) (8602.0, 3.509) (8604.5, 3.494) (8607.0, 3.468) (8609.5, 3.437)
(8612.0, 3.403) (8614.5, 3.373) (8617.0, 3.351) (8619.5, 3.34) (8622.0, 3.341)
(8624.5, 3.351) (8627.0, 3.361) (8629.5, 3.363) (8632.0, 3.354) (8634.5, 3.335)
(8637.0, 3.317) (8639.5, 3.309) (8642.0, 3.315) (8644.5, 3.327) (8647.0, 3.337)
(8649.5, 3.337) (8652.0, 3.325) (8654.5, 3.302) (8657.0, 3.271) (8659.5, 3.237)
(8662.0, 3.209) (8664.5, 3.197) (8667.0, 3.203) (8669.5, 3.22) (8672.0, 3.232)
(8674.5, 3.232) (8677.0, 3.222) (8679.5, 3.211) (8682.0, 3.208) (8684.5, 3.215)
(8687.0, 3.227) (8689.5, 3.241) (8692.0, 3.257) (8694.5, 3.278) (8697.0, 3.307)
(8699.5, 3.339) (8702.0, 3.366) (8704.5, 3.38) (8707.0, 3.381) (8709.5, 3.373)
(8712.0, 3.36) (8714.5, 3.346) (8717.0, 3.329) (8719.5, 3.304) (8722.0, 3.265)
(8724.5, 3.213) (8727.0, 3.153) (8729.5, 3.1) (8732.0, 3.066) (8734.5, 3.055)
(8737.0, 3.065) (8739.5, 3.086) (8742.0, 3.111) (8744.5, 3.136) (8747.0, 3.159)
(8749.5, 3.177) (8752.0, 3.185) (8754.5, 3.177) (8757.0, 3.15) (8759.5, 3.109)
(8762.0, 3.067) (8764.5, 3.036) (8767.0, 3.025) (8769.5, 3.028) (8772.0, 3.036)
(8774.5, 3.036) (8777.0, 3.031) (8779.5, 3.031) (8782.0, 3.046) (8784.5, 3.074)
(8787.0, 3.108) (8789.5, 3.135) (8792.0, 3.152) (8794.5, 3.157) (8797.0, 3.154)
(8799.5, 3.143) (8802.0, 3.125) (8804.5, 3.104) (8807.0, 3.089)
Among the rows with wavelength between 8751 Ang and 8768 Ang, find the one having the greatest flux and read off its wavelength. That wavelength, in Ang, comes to 8752.0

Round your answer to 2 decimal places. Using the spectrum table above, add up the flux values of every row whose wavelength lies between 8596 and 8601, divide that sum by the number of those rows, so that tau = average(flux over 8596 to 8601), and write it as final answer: 3.50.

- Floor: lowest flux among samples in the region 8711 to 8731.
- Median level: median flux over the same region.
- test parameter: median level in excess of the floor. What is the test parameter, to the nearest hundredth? 0.18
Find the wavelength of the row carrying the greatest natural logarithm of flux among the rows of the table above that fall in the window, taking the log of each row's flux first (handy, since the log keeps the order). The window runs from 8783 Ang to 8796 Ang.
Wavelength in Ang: 8794.5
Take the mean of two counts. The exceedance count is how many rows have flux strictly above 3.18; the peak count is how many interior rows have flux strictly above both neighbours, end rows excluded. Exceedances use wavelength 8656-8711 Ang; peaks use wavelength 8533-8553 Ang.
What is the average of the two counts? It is 11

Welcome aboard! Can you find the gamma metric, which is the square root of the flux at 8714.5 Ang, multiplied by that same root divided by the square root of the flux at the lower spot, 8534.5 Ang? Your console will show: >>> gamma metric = 1.84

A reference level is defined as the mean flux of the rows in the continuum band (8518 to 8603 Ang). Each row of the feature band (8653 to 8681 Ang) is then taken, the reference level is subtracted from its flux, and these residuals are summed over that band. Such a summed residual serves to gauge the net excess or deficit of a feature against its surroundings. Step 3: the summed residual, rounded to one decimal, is -1.6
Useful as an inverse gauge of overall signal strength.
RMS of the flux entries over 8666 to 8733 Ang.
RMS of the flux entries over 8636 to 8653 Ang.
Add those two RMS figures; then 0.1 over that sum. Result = 0.0152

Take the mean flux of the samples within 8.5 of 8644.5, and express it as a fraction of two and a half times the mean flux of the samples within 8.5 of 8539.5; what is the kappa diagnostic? 0.398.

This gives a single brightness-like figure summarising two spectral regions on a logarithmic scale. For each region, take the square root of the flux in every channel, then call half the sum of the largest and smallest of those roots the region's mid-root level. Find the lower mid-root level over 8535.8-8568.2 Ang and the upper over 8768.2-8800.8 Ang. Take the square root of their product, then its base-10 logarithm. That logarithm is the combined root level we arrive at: 0.255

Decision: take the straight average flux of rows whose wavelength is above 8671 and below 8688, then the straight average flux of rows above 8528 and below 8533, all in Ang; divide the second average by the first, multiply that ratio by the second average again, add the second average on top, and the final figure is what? 6.6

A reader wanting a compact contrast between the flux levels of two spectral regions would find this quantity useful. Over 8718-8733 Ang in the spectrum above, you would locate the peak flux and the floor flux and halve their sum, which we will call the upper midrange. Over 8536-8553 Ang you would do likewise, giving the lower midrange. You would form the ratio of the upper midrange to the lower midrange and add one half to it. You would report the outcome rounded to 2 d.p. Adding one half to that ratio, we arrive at 1.44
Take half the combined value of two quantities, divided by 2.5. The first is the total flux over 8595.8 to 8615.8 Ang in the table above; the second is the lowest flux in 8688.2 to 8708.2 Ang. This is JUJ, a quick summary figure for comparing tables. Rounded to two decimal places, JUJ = 6.18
